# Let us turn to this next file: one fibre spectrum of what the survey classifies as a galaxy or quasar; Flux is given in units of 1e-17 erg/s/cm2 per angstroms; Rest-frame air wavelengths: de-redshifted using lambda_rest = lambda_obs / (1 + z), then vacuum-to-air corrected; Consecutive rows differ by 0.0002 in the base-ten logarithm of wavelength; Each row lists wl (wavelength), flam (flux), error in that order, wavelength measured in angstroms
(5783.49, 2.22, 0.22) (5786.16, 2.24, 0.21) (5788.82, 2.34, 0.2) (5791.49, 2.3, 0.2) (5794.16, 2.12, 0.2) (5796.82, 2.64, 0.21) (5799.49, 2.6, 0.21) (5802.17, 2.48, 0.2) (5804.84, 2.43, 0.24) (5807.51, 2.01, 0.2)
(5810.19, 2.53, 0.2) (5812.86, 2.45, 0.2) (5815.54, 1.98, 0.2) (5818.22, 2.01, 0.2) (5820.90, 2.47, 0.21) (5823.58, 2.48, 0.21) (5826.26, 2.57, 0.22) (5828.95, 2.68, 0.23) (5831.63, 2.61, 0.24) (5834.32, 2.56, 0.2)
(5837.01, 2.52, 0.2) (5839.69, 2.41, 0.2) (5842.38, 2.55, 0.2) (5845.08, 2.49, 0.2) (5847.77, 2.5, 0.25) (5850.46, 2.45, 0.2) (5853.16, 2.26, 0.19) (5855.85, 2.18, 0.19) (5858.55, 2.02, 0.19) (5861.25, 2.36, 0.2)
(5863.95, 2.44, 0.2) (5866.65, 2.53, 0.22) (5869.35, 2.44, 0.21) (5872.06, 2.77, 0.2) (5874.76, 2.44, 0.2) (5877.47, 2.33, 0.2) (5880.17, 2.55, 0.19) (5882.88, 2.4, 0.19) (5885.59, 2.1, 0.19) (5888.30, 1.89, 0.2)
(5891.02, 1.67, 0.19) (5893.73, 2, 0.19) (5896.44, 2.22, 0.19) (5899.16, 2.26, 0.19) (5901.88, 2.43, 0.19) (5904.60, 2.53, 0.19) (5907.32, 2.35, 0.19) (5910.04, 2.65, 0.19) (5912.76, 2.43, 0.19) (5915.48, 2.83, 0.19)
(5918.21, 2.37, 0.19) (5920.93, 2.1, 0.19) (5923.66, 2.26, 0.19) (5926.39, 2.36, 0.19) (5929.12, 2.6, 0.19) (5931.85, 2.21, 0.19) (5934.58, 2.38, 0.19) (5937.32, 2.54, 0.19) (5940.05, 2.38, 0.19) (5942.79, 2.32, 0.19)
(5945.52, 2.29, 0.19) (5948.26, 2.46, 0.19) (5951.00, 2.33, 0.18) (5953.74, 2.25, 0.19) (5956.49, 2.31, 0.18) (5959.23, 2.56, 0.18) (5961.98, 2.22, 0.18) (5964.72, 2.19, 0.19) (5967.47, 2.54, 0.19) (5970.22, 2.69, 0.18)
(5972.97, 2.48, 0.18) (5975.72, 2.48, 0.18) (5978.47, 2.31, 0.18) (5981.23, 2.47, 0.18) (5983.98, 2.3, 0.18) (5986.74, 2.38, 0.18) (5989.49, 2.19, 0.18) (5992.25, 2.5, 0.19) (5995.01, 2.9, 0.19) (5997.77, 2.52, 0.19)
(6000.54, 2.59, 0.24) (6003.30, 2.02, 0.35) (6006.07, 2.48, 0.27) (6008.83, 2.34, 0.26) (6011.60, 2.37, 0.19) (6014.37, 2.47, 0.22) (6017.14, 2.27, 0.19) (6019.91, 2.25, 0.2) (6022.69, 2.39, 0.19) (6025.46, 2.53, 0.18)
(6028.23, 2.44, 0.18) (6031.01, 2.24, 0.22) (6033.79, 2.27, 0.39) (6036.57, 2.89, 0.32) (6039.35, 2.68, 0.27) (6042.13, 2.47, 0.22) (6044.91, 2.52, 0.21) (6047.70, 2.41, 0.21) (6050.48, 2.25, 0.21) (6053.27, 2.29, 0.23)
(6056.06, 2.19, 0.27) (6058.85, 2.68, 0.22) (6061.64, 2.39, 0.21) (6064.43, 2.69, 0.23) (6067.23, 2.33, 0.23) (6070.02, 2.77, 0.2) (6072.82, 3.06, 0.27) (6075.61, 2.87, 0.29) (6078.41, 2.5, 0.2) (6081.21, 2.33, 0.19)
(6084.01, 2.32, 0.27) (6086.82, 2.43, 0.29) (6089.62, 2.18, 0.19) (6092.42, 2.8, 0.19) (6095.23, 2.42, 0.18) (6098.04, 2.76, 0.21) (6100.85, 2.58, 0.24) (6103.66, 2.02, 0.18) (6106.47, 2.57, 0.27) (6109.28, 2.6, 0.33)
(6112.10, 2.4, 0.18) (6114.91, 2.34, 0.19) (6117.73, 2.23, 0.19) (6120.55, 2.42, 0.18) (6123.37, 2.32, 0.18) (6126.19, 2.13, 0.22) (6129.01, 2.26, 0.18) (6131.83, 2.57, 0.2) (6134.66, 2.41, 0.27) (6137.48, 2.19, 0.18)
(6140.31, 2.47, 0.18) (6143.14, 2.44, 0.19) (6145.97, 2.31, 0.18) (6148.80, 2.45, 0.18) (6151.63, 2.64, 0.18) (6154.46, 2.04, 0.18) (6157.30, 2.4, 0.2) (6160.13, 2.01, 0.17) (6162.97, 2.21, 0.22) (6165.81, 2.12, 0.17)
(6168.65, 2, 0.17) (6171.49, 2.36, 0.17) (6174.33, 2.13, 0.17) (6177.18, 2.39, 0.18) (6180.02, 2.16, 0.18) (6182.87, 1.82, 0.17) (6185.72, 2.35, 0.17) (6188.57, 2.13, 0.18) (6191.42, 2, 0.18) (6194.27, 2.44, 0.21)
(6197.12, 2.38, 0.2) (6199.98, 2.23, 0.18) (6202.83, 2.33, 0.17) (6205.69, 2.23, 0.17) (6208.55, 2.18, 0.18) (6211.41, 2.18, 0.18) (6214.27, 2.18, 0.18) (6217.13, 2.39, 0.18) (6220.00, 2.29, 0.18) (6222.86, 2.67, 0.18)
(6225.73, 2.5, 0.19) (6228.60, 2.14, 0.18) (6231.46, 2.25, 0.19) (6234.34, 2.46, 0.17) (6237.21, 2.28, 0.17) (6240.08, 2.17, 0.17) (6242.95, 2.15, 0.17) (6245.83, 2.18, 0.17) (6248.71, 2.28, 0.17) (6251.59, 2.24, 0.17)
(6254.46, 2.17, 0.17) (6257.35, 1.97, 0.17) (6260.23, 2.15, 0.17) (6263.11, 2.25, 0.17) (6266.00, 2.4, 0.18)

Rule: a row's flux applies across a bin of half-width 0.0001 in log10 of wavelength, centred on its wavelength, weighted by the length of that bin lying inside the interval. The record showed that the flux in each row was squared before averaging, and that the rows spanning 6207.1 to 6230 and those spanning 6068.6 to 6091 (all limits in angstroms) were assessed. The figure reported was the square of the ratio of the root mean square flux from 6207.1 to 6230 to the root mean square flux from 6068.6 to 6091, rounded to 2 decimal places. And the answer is 0.81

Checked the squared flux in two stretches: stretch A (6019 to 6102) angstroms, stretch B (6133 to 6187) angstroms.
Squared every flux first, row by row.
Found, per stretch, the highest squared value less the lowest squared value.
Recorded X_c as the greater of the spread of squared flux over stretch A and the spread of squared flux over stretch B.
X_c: 4.6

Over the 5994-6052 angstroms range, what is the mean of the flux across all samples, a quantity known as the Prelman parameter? 2.44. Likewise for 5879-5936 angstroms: 2.31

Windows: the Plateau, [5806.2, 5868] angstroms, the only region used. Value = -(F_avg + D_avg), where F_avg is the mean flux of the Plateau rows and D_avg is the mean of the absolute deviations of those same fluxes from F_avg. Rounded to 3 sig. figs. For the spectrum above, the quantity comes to -2.56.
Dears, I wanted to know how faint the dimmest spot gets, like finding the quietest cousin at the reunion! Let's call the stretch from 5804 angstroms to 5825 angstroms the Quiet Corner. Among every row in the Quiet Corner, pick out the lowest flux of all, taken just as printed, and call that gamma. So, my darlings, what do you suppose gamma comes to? 1.98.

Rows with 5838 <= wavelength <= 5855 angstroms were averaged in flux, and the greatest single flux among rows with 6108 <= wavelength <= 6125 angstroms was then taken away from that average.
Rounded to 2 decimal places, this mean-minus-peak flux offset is -0.16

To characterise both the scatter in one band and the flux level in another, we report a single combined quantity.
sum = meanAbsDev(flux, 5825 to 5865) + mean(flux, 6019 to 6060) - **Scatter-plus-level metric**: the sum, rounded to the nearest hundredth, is 2.56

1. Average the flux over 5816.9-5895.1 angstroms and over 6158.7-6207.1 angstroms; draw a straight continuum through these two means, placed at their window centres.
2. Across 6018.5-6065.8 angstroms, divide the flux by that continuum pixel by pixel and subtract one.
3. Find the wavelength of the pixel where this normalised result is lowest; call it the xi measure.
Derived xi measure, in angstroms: 6056.06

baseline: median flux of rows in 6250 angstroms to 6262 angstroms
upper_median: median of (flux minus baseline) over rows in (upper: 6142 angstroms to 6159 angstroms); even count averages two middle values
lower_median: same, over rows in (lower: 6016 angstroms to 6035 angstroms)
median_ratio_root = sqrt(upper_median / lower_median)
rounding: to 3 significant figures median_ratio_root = 1.54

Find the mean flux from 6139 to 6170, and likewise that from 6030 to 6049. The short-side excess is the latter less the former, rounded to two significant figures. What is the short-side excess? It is 0.22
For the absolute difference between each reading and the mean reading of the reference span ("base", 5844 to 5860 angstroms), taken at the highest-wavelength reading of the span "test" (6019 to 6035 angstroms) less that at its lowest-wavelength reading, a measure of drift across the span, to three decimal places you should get -0.020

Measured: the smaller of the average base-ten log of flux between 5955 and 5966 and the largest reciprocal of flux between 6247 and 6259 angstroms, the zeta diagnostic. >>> 0.365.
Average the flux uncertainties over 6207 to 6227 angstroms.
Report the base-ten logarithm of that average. -0.74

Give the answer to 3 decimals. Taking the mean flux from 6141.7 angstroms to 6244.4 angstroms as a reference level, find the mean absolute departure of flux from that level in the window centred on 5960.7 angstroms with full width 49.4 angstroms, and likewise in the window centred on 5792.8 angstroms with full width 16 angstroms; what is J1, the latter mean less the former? 0.018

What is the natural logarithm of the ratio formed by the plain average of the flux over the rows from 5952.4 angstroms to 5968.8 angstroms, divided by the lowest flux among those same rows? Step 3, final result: 0.068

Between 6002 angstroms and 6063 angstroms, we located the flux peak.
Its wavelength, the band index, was 6036.57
